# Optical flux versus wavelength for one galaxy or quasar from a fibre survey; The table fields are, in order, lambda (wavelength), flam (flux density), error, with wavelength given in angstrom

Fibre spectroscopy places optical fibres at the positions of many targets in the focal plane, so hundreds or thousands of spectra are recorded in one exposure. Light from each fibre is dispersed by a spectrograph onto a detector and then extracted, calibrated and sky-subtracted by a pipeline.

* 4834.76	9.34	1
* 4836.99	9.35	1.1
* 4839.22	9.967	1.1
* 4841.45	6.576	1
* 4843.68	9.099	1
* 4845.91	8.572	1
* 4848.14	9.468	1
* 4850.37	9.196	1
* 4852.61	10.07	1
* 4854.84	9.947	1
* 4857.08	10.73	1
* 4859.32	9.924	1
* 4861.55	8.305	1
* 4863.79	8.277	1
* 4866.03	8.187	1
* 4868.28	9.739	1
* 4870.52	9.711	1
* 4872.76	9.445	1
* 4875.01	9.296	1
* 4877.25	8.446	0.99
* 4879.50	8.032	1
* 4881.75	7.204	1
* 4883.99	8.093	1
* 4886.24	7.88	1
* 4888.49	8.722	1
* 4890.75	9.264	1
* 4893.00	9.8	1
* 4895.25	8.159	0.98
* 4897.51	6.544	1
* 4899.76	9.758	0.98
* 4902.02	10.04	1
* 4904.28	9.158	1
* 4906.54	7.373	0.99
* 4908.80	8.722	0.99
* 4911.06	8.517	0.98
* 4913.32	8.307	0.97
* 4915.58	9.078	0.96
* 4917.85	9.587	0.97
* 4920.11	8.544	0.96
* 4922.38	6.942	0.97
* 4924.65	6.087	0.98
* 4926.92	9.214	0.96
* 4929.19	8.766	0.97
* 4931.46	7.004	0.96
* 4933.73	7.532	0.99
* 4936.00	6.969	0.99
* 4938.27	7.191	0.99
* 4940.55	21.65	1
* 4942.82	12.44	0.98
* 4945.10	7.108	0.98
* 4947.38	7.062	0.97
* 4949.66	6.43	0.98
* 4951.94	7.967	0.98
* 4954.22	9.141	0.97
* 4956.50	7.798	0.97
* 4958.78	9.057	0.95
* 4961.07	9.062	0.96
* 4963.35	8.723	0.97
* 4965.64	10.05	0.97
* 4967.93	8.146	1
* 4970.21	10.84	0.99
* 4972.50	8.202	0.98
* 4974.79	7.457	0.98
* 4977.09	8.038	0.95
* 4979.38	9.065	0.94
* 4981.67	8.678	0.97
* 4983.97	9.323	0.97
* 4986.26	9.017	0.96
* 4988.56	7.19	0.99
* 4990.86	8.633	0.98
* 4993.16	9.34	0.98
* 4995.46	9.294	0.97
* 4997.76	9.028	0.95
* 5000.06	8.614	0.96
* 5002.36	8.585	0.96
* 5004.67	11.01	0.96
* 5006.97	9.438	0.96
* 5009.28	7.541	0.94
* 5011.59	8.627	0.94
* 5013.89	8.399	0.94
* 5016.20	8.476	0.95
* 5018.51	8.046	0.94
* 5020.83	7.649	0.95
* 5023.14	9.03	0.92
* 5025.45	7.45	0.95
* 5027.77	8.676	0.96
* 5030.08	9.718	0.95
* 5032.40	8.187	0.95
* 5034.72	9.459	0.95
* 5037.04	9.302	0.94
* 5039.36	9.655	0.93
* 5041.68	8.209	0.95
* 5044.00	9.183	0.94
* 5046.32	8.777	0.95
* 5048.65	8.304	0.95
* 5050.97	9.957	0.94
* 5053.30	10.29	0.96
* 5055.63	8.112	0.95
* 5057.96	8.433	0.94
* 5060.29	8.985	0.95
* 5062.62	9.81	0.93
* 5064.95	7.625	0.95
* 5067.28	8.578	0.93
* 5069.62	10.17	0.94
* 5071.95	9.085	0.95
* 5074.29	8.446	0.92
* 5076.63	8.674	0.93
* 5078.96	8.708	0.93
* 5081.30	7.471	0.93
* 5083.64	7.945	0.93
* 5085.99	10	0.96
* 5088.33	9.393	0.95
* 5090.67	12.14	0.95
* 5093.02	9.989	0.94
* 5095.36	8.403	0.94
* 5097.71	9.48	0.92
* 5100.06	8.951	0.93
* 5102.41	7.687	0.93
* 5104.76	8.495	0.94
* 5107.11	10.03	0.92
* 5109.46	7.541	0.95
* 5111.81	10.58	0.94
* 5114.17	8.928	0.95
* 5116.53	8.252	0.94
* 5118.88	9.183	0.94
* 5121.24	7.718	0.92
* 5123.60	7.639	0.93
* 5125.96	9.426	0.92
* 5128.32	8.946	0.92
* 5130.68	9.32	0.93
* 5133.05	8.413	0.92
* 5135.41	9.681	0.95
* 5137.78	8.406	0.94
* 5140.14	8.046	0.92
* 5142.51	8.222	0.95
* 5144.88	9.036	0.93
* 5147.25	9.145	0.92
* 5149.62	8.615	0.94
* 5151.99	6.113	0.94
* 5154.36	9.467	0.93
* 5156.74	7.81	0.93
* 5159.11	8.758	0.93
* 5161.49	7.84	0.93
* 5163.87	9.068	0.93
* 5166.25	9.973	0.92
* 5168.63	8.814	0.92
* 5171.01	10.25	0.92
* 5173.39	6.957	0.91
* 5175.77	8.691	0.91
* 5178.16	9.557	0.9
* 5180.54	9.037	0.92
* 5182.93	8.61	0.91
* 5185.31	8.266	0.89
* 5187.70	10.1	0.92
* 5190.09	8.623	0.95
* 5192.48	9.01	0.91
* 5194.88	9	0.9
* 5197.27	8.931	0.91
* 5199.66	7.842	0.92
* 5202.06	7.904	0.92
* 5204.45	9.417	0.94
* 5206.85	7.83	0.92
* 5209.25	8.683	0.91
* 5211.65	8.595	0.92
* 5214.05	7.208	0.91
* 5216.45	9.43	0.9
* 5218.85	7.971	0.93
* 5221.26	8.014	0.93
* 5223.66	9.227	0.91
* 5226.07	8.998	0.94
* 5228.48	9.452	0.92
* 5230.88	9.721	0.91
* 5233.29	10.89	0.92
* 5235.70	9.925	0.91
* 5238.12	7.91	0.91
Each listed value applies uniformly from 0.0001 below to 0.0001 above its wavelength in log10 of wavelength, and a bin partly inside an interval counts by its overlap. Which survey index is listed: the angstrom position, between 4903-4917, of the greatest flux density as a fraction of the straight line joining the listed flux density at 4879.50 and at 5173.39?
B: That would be 4904.28 angstrom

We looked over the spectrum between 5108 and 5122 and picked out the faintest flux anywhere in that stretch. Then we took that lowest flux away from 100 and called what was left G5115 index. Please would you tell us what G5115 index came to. 92.5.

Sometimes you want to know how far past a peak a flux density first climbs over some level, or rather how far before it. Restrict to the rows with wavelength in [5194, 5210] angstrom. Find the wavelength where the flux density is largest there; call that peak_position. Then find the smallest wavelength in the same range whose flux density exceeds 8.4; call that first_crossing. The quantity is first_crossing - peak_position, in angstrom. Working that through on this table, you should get -9.6 angstrom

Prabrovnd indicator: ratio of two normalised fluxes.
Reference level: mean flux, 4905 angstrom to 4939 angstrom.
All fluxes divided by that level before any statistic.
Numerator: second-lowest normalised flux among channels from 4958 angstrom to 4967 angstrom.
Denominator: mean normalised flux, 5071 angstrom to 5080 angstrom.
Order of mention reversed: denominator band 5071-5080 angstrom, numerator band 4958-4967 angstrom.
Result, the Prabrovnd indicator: 1.04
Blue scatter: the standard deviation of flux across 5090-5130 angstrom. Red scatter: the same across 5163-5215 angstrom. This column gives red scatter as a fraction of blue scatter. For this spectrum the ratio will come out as 0.71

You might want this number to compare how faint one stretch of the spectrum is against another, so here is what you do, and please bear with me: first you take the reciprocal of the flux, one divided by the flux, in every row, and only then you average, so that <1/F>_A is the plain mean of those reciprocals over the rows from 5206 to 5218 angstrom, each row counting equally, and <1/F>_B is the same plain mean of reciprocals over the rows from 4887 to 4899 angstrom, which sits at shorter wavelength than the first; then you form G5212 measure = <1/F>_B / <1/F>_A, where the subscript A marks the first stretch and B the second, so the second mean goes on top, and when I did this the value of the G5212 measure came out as 0.99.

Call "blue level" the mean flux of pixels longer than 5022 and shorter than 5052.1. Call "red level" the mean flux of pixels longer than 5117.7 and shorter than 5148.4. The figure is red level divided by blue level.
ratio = 0.98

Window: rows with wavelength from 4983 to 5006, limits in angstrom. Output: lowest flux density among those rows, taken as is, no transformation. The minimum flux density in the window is 7.19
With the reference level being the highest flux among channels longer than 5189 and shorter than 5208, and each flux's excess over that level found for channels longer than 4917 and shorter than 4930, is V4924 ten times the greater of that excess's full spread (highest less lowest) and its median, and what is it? 35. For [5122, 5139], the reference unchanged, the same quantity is 20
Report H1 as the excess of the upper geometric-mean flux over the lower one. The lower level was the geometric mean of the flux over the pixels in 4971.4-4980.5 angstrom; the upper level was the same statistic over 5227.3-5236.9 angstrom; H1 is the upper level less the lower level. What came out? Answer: 1.8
